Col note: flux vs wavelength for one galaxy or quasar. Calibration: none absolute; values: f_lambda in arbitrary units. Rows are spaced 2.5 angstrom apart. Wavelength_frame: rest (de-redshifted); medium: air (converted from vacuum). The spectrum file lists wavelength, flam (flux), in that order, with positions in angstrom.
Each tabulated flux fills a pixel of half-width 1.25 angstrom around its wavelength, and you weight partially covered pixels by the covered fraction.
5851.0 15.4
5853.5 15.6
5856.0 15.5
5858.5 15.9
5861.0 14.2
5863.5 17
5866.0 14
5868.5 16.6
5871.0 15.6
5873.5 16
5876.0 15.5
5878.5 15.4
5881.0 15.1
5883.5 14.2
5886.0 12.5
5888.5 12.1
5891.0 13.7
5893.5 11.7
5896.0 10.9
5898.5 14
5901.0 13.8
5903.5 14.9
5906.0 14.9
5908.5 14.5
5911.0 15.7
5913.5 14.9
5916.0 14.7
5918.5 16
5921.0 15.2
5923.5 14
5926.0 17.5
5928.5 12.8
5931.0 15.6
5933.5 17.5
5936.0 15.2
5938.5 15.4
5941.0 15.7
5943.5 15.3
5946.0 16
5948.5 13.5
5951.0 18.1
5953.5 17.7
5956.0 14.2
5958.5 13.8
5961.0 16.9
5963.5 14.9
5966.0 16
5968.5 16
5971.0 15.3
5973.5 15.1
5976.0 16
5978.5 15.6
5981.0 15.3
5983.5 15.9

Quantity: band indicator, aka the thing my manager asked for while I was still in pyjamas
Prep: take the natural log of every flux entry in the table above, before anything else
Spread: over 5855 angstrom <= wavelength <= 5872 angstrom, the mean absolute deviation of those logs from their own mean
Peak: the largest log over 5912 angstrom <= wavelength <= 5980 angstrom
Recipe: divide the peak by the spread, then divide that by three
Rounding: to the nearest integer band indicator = 18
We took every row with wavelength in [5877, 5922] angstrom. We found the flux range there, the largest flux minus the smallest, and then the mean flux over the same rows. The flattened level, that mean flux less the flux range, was 9.0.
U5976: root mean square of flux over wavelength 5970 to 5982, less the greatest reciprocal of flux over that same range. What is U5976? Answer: 15.4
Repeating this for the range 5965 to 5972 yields 15.7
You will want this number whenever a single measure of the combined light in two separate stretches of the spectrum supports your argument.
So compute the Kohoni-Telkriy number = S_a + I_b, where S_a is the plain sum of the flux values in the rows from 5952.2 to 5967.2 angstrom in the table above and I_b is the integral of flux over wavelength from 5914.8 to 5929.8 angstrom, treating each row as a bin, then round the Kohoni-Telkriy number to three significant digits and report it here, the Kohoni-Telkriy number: 319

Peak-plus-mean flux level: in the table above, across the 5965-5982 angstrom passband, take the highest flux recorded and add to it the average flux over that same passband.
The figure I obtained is 31.6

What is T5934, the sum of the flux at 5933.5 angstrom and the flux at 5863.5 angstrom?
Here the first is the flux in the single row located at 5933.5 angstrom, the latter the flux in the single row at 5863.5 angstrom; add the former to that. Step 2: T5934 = 34.5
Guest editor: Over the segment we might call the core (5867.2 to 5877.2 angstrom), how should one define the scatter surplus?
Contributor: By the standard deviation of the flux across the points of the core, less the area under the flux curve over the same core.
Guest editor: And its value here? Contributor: -159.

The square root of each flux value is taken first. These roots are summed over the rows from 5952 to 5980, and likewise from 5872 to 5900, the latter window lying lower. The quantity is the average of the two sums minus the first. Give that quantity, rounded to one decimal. -1.4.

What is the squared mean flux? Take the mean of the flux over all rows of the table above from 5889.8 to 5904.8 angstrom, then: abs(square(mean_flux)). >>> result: 173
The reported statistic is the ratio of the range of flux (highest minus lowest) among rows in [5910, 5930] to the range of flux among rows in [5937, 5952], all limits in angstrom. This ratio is 1.02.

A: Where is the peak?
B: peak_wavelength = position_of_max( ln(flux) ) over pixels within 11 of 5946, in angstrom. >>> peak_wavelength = 5951.0 angstrom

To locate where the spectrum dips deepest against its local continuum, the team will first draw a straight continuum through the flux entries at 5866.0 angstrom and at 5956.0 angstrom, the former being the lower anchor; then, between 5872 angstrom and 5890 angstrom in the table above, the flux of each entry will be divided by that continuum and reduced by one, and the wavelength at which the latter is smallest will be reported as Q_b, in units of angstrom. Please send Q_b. 5888.5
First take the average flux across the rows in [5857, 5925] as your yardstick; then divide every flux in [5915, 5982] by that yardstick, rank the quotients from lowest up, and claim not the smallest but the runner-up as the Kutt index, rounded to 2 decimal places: 0.93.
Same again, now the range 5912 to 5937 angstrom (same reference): 0.96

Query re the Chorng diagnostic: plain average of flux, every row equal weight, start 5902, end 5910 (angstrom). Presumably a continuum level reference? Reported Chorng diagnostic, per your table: 14.8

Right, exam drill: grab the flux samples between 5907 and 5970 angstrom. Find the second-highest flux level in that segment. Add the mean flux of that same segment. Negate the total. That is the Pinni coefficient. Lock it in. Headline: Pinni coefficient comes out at -33.2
